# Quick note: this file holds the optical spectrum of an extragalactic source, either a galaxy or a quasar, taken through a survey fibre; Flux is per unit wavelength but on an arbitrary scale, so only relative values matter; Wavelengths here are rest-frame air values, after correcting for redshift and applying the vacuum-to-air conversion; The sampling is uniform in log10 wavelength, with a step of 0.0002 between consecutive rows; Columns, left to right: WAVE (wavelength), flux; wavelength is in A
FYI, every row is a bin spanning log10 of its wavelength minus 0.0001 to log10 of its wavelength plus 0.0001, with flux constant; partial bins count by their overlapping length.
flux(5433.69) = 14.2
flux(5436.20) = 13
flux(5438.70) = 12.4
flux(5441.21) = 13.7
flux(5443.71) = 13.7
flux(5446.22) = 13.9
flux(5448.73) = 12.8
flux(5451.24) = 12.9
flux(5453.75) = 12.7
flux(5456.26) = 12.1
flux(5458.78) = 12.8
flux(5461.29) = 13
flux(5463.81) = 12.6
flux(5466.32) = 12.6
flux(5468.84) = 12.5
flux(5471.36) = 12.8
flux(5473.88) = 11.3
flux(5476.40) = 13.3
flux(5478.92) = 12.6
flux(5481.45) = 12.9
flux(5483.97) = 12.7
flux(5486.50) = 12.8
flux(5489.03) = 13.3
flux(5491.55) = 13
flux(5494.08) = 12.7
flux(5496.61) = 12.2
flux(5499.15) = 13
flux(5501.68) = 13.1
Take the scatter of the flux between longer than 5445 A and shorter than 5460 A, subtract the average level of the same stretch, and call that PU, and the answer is -12.3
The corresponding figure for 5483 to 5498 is -12.4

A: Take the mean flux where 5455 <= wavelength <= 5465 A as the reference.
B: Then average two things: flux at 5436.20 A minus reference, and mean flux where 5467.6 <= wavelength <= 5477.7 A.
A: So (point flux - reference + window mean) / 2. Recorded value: 6.43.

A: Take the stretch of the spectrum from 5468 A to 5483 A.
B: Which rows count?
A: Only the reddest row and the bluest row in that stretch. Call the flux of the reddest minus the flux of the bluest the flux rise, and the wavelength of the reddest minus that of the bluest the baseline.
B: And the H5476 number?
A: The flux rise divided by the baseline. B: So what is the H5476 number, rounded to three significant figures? 0.0317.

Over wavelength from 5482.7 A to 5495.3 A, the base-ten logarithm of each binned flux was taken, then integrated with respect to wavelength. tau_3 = 14.0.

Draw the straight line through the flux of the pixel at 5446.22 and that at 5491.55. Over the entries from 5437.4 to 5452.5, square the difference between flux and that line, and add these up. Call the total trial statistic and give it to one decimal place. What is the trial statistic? 4.8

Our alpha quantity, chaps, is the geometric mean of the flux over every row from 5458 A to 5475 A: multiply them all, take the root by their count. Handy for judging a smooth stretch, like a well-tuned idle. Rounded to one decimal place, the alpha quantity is 12.5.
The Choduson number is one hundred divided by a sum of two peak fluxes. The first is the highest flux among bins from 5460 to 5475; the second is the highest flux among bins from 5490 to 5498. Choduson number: 3.85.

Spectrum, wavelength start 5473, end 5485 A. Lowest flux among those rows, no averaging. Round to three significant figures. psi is 11.3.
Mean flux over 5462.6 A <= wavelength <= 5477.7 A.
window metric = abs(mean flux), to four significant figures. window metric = 12.52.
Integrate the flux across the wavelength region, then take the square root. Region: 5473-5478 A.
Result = 7.88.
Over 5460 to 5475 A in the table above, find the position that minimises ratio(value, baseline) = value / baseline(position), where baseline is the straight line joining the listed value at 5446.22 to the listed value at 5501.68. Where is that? 5473.88 A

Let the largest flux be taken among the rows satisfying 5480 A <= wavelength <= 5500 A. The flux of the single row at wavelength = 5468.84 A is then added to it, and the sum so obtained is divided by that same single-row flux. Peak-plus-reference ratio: 2.06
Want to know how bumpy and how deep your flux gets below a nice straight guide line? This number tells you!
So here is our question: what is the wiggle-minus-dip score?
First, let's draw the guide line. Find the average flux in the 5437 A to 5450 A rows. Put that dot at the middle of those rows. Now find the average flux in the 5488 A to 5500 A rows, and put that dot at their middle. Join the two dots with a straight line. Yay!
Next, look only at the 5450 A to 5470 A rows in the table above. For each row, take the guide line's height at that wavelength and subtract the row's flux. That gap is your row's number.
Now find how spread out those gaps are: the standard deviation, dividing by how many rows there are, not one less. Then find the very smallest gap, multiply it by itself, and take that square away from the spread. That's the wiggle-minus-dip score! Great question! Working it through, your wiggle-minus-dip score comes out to 0.24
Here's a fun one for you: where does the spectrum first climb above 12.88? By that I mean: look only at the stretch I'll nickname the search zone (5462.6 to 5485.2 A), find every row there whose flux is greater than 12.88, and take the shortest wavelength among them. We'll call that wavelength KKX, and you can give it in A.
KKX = 5476.40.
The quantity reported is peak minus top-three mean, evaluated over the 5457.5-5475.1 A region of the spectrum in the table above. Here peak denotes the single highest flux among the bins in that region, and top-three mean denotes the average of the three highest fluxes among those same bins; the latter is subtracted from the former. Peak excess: 0.133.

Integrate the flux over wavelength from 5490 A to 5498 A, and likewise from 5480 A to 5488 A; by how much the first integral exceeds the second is -1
